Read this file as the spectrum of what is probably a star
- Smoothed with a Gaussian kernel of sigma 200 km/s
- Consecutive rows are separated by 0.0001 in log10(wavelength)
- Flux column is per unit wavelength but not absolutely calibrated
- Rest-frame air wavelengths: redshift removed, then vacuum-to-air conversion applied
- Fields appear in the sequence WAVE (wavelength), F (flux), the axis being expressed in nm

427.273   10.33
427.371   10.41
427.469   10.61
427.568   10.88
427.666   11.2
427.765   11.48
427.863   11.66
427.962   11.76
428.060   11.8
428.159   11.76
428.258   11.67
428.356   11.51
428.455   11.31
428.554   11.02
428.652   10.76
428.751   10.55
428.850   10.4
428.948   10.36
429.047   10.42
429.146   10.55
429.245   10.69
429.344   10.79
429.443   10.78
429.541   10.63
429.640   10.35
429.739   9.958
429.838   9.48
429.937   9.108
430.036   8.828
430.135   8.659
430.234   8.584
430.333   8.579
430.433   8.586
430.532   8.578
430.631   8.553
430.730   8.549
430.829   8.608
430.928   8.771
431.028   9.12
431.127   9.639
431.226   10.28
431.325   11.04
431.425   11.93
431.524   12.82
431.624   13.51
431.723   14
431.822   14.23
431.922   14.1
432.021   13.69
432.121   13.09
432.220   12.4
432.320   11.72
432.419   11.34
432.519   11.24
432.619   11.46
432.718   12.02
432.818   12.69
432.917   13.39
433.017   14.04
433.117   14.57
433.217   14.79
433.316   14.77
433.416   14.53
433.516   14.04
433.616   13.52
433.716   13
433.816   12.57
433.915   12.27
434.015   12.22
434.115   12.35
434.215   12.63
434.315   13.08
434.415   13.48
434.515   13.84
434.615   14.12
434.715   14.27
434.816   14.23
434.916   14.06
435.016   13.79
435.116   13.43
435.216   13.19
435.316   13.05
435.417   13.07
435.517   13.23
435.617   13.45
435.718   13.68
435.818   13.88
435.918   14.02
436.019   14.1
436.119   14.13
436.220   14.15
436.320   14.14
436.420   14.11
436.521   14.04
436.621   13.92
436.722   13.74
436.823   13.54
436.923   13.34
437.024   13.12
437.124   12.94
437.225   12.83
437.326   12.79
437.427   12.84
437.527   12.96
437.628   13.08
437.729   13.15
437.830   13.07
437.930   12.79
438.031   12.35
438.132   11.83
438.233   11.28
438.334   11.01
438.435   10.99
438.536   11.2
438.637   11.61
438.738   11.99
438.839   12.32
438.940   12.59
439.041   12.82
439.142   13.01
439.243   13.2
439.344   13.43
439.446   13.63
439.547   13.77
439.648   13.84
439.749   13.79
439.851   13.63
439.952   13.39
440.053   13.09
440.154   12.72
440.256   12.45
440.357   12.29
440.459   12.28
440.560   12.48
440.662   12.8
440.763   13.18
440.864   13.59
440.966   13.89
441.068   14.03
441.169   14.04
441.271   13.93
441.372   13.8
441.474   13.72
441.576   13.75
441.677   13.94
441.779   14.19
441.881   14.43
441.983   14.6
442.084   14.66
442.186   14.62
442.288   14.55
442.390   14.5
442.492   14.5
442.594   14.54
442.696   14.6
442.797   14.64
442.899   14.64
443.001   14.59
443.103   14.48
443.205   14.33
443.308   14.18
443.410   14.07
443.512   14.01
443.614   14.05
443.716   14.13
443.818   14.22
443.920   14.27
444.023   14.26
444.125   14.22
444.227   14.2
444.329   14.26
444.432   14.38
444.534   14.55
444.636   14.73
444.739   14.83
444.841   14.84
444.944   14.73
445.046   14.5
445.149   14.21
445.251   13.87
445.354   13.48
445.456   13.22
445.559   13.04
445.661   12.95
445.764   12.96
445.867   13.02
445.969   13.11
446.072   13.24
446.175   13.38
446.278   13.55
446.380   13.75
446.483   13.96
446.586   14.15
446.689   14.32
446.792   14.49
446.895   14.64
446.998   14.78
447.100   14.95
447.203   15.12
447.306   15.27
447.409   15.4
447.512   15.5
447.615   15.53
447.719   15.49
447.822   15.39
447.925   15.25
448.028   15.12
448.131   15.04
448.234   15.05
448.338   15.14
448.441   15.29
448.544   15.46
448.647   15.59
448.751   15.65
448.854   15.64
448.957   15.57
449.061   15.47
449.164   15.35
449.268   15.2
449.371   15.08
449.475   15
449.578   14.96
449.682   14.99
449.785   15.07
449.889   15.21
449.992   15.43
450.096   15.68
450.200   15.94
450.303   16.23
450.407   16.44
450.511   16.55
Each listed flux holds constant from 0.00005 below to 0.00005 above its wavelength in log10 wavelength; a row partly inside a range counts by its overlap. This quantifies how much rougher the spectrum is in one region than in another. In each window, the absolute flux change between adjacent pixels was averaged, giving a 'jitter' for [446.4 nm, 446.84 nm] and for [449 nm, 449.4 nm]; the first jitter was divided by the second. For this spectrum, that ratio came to 1.4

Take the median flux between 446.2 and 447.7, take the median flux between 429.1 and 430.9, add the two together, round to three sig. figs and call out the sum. 23.7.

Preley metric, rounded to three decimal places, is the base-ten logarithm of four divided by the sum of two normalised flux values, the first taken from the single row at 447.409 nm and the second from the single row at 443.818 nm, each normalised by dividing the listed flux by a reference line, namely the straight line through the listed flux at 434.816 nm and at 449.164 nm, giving 0.309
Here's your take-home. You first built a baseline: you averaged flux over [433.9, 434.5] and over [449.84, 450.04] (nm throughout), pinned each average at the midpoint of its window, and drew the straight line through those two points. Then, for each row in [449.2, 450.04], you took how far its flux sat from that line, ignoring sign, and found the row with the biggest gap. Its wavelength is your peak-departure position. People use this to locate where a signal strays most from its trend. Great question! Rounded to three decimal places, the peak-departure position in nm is 449.578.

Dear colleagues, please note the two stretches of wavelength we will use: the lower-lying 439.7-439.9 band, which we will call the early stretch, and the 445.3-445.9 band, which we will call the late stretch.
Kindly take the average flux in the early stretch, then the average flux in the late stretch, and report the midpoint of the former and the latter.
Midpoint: 13.4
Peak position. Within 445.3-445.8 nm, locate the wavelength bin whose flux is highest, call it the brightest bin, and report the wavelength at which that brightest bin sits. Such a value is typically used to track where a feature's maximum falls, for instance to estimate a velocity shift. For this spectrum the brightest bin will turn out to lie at 445.354 nm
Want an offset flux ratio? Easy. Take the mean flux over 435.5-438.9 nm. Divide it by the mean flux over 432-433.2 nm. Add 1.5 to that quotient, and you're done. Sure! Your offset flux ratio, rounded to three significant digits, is 2.53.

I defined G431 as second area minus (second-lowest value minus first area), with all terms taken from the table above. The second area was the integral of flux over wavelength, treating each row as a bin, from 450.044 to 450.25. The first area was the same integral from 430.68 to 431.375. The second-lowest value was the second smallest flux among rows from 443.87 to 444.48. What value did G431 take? -4.4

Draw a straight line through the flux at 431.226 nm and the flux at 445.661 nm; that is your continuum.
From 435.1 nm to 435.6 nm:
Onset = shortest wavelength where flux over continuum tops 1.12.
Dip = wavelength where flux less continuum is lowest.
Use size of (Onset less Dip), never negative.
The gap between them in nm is 0.20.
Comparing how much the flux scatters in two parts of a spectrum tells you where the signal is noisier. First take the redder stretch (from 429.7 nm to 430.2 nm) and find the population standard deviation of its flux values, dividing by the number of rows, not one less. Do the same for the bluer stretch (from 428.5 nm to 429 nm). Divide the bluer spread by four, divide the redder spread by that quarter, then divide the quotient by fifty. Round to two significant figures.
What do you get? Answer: 0.15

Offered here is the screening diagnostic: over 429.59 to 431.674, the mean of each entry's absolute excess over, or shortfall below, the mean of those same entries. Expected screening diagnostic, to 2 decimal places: 1.15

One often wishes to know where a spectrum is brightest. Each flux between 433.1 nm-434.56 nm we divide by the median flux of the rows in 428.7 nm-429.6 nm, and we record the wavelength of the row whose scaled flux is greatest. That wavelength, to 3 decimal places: 433.217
